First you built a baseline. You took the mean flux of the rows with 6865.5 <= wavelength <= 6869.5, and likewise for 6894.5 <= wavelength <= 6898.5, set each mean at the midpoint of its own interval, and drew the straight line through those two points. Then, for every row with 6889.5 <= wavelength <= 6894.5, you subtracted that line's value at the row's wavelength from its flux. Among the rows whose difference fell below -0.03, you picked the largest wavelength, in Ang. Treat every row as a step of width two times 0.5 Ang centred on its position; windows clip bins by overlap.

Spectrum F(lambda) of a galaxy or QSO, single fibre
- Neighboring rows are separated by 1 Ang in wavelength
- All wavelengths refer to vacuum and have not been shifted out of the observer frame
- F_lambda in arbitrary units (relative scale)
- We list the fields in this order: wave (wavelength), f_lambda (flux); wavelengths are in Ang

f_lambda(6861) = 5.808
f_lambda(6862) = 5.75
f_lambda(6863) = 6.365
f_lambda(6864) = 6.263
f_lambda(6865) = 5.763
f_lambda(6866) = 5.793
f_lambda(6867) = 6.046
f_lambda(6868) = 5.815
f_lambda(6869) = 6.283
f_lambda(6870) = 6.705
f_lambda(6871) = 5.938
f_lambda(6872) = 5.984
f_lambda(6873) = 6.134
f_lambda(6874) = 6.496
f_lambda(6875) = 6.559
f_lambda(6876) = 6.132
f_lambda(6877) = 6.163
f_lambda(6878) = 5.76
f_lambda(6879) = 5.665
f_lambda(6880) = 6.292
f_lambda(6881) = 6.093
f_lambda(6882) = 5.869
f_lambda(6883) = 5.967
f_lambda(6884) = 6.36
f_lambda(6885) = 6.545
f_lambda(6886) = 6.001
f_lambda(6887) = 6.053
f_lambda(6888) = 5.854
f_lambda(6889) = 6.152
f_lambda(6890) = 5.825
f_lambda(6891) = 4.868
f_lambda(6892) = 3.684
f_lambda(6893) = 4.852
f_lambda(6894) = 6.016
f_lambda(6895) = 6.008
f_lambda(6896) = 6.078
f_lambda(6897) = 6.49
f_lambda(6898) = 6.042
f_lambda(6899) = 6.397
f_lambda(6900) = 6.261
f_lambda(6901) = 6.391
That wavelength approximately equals 6894 Ang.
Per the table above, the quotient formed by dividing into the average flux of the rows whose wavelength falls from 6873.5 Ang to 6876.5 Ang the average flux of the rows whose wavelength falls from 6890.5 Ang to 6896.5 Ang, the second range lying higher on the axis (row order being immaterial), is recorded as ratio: 1.22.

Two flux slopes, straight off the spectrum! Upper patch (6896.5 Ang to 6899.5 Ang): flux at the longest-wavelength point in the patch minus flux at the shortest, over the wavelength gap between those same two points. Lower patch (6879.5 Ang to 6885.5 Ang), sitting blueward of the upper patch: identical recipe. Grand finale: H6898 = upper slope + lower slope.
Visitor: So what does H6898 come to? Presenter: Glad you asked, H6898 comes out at 0.0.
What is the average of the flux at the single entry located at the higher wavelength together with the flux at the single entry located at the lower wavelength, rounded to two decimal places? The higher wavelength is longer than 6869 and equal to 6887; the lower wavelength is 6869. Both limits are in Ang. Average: 6.17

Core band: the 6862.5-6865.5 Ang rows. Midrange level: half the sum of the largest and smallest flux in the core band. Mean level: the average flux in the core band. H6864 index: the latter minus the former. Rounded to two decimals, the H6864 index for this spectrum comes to 0.07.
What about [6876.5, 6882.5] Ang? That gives 0.00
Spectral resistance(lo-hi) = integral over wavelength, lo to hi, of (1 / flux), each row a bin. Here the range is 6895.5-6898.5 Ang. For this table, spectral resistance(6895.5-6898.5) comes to 0.484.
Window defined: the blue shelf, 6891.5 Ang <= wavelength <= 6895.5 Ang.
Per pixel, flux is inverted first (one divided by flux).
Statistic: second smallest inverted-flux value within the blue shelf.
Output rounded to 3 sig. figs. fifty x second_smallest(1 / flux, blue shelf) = 8.32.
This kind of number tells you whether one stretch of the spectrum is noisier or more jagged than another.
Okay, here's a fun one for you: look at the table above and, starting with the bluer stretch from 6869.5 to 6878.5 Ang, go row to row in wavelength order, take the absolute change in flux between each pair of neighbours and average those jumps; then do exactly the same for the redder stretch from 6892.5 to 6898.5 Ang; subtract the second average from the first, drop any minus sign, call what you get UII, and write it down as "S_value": 0.14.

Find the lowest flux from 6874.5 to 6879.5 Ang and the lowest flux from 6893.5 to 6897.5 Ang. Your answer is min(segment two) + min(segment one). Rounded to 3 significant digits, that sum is 11.7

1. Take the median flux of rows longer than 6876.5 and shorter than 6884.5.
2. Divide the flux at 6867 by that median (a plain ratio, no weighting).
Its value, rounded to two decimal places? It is 1.00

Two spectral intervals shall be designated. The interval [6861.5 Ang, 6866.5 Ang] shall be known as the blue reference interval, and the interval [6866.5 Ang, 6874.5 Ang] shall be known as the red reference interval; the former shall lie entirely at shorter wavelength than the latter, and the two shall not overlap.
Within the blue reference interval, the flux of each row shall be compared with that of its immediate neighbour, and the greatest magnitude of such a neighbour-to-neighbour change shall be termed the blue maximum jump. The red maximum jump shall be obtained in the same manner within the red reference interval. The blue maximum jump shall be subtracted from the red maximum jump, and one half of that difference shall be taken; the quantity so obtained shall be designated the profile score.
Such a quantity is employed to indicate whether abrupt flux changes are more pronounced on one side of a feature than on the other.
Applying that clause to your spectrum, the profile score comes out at 0.1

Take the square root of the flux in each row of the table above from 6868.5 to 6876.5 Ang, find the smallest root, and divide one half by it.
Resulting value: 0.205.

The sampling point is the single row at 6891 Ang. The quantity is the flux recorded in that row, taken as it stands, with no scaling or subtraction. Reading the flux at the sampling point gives 4.868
